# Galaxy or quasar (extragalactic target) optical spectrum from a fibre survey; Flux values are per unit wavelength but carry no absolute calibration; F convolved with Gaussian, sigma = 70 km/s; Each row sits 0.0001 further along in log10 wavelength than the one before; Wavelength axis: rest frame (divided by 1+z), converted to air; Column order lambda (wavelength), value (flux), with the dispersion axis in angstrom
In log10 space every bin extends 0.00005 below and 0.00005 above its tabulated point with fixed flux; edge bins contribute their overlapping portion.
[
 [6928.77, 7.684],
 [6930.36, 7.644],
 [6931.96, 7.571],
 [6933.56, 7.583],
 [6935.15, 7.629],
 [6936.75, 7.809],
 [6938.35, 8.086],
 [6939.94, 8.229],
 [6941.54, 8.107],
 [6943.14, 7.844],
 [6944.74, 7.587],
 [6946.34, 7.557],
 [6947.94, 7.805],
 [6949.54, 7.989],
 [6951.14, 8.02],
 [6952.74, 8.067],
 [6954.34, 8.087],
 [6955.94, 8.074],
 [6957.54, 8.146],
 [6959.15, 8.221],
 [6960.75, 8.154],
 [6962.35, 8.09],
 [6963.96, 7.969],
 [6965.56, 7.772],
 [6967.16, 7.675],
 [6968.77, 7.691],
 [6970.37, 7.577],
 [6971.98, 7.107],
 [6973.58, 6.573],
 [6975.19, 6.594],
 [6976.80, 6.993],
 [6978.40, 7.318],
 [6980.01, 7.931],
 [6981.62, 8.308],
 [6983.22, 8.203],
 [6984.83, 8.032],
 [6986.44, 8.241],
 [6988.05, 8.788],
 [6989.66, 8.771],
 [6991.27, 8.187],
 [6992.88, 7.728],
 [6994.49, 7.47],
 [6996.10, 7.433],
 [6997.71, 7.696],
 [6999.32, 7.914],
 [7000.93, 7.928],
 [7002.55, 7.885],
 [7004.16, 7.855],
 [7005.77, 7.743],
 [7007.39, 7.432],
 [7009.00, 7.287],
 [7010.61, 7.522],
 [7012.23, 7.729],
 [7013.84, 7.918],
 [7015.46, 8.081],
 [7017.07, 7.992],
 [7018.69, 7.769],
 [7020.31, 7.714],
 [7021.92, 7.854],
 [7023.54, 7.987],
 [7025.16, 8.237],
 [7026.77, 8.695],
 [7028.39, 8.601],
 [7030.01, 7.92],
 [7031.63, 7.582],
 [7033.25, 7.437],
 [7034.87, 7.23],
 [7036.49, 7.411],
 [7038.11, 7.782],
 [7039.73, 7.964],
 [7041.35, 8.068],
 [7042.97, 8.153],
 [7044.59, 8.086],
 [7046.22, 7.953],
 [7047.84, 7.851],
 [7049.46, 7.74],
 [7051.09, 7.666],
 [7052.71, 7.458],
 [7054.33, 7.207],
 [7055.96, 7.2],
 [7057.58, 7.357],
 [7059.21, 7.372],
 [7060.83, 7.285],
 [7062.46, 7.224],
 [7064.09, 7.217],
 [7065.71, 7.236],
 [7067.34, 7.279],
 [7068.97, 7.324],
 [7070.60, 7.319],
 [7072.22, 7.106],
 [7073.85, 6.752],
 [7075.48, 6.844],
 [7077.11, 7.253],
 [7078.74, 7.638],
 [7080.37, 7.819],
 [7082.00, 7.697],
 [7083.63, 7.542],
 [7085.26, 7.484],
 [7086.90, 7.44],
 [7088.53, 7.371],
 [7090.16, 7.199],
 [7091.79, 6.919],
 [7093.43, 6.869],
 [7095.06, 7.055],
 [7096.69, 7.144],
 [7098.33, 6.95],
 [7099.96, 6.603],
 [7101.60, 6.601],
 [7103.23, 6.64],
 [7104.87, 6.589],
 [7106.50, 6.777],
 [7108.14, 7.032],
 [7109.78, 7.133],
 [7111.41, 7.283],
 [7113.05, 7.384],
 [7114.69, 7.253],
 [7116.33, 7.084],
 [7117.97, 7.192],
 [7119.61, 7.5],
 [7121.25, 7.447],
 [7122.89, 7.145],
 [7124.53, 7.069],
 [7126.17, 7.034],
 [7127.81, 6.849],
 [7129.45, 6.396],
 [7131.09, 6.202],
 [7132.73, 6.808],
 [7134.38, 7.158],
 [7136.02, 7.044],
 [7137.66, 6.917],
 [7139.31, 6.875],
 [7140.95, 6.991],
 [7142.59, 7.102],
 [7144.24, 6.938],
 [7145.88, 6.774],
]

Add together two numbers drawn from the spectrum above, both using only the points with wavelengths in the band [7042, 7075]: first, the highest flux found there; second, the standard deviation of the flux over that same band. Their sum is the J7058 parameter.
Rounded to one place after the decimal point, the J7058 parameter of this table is 8.5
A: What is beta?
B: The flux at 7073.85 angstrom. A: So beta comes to 6.752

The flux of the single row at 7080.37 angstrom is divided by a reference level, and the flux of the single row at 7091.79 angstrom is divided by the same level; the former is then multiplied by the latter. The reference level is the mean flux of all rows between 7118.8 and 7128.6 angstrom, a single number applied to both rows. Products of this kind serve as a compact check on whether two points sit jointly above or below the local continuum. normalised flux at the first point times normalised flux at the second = 1.05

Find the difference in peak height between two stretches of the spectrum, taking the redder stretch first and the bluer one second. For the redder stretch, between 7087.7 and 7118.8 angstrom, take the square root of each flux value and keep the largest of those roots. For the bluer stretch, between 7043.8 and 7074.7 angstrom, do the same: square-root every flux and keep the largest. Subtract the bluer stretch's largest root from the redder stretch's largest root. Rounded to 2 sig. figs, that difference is -0.13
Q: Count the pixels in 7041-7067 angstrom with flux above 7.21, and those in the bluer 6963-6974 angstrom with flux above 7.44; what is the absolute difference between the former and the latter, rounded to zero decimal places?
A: 9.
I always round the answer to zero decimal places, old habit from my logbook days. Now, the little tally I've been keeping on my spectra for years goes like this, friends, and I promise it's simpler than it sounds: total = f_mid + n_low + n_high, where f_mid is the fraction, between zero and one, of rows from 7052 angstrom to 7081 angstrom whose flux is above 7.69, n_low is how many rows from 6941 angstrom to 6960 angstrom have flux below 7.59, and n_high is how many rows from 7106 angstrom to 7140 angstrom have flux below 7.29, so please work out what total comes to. 20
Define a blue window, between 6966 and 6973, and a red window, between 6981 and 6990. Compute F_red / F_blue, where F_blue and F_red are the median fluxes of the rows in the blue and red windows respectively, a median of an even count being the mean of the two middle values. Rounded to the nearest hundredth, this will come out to 1.09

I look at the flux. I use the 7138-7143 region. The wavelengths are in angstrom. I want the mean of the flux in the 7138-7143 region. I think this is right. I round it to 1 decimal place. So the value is 7.0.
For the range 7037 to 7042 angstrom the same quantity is 7.9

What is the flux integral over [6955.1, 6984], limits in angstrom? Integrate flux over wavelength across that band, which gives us 222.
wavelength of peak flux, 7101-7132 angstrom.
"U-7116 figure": 7119.61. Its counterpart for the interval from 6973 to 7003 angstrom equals 6988.05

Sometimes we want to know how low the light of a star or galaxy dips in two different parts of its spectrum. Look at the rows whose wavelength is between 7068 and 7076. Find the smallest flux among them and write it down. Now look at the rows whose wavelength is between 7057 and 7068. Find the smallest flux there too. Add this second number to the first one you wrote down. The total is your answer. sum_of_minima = 14.0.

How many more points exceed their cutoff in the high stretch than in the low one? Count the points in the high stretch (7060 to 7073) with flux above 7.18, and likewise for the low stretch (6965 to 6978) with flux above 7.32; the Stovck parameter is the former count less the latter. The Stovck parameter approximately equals 3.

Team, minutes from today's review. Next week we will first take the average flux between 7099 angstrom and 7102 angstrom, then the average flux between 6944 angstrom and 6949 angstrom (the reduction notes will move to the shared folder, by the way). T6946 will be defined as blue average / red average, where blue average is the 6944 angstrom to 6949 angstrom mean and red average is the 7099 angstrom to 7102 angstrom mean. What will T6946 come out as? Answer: 1.16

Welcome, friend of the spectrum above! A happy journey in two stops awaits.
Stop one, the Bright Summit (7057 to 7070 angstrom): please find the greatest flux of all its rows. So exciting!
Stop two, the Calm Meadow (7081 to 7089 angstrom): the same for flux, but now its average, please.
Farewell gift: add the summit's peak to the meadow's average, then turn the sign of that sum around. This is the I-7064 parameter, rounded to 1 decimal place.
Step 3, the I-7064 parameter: -14.9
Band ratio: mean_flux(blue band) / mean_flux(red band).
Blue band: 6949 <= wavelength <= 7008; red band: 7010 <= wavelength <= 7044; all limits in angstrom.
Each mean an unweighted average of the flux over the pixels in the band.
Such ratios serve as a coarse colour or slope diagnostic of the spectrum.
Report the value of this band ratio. 0.99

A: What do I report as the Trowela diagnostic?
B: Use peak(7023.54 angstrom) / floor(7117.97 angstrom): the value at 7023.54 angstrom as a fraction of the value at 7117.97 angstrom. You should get 1.11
